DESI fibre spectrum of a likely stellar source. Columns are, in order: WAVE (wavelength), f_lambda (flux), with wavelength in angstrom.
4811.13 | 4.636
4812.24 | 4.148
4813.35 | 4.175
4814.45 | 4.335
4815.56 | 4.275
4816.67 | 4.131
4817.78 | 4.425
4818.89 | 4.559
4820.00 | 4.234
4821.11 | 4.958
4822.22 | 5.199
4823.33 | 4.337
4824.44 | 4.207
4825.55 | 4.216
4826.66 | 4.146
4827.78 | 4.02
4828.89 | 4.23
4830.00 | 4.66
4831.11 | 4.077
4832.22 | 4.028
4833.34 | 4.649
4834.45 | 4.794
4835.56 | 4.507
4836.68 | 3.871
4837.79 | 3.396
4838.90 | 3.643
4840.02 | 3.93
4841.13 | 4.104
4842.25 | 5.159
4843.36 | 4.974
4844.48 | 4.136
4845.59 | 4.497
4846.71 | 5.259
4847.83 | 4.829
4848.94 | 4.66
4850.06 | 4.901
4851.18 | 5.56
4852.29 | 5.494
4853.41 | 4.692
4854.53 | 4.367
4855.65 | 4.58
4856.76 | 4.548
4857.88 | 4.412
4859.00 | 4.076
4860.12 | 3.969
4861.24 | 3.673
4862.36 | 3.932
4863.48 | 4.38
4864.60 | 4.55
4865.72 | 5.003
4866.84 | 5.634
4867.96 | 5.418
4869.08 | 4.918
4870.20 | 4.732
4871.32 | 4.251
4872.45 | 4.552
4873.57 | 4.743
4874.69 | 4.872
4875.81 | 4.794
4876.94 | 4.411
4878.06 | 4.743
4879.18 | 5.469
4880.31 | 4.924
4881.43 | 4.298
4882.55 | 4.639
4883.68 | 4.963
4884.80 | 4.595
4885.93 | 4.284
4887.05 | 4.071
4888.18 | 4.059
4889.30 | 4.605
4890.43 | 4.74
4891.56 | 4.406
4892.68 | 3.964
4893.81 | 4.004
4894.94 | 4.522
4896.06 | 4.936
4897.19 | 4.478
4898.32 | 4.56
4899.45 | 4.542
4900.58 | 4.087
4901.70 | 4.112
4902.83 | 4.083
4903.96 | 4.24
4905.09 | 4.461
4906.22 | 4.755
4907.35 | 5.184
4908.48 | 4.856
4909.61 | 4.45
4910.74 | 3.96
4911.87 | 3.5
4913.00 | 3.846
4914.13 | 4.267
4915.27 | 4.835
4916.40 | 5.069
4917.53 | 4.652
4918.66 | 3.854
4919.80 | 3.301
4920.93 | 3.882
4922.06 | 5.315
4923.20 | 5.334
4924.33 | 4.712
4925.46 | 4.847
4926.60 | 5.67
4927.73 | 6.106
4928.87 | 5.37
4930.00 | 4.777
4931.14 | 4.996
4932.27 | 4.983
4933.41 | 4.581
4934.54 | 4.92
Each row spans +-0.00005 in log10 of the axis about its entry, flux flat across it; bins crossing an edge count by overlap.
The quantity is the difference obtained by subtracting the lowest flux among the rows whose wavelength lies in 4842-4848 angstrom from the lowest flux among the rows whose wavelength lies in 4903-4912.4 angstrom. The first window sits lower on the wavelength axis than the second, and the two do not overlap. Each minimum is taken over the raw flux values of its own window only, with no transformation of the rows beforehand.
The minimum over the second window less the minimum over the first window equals -0.64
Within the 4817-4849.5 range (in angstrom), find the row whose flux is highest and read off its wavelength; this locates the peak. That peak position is 4846.71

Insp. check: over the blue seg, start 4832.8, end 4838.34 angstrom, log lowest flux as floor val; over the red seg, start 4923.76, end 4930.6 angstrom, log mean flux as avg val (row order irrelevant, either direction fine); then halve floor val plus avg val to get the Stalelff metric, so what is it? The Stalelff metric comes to 4.32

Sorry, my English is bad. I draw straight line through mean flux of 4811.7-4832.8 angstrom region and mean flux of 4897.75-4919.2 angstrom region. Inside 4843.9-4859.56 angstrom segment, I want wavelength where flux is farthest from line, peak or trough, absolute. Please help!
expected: 4851.18 angstrom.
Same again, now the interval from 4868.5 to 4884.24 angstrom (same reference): 4879.18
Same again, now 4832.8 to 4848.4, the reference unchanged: 4837.79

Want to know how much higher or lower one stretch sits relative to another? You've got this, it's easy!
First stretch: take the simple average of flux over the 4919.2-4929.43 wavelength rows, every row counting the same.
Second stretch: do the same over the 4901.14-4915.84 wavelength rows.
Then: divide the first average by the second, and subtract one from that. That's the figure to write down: 0.14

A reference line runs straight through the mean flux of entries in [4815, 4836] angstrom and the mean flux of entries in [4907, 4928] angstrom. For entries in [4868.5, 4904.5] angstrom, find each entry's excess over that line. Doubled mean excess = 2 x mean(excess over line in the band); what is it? 0.0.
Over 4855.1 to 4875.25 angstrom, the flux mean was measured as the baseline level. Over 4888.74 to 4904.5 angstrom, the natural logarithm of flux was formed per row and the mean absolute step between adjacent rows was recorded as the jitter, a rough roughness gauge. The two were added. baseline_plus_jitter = 4.62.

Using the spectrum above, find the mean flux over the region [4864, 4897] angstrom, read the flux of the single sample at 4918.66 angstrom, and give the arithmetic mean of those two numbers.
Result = 4.26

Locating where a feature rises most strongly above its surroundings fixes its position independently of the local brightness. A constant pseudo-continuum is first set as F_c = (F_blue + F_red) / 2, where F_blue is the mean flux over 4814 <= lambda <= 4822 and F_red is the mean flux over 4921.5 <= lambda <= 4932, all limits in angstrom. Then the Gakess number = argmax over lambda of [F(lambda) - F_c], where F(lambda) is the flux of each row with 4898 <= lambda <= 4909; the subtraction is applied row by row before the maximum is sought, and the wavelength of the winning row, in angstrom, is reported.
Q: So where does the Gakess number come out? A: 4907.35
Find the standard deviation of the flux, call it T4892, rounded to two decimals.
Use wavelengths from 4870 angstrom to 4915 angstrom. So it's 0.39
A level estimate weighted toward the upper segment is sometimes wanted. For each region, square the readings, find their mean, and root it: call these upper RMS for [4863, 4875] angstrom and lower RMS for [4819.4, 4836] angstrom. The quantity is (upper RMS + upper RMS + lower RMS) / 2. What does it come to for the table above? 7.05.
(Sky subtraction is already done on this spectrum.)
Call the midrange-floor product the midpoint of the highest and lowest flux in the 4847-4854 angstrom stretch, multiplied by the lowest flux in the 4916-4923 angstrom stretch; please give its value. 17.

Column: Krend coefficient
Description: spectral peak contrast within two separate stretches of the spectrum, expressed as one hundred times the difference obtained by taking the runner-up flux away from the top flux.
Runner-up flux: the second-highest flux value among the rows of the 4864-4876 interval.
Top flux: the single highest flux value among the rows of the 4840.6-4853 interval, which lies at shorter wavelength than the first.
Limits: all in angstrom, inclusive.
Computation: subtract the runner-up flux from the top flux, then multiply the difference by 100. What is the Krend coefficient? 14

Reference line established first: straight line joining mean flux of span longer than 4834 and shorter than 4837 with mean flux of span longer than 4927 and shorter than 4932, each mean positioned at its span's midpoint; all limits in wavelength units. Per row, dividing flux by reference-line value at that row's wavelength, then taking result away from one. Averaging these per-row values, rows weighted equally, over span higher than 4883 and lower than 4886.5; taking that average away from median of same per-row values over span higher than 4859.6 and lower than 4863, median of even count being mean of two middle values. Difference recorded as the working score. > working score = 0.10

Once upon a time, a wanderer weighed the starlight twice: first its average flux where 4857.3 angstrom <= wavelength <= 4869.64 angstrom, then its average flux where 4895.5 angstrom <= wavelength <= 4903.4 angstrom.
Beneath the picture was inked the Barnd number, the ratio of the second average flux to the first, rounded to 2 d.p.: 0.97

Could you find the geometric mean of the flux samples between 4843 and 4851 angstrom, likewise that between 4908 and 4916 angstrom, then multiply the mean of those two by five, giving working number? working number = 22.4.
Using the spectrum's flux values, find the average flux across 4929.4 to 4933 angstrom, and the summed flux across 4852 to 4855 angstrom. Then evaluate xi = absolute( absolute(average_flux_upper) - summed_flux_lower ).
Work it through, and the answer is 10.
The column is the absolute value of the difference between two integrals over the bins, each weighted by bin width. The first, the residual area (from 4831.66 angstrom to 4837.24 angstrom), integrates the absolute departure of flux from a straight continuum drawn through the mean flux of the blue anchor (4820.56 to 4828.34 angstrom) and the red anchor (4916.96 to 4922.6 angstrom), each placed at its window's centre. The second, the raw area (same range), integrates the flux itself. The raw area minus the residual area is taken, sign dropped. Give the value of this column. 22.5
